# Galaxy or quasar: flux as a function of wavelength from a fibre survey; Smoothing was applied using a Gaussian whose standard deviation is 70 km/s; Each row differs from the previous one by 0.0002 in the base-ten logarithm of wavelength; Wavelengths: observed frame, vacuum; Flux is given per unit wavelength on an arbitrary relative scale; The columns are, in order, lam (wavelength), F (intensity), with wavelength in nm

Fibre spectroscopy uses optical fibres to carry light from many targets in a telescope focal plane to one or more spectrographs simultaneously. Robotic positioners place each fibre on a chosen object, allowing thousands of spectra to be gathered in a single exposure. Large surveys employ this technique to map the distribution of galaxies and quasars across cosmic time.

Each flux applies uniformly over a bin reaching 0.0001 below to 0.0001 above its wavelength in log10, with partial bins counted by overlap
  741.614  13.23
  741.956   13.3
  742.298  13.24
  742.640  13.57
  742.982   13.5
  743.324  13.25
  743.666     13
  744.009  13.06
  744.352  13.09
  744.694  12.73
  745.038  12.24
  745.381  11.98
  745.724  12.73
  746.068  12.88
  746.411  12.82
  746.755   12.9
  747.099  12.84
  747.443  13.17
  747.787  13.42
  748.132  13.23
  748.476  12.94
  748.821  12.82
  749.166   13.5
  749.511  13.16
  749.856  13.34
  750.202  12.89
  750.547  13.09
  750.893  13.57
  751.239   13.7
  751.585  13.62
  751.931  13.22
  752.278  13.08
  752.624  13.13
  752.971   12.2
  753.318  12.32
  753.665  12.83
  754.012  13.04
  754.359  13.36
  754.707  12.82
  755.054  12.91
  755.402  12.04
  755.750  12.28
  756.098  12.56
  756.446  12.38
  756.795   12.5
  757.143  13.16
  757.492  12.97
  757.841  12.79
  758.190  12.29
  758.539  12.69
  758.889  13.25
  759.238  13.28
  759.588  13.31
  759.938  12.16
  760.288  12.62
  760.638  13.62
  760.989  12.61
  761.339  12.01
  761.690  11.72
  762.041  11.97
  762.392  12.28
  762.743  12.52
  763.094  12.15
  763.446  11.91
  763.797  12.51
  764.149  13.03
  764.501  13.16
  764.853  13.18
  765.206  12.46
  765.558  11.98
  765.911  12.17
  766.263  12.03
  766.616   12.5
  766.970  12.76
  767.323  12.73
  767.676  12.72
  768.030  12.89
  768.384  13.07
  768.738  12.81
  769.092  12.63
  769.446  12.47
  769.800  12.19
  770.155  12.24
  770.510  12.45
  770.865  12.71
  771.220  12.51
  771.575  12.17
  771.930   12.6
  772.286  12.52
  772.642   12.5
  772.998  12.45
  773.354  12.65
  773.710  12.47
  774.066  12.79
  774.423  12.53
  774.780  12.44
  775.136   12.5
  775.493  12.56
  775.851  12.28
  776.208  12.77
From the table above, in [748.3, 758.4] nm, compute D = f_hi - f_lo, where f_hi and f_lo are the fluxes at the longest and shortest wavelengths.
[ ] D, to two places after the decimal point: -0.65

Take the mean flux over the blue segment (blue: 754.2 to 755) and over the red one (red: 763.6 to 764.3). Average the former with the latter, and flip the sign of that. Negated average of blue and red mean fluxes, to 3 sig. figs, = -12.9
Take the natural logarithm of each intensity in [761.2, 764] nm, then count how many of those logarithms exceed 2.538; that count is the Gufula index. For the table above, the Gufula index 0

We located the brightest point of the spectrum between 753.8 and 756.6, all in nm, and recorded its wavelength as 754.359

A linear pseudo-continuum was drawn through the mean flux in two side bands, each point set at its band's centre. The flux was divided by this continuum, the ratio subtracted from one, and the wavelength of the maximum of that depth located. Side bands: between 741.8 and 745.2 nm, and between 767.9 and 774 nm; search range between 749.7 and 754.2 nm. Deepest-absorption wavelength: 752.971 nm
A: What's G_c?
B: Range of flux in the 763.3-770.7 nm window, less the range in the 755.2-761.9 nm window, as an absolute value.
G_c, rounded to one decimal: 0.6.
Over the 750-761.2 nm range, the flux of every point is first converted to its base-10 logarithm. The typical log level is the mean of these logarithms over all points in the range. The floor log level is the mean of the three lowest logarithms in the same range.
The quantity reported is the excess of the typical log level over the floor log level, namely 0.026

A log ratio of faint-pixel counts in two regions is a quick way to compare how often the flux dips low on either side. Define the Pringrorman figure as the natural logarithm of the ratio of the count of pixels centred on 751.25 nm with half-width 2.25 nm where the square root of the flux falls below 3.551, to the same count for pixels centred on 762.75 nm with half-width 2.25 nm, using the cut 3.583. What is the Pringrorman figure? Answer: -1.5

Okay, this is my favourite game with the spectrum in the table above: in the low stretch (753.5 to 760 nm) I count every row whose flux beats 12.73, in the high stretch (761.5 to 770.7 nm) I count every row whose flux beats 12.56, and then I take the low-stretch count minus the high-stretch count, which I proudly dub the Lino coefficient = 1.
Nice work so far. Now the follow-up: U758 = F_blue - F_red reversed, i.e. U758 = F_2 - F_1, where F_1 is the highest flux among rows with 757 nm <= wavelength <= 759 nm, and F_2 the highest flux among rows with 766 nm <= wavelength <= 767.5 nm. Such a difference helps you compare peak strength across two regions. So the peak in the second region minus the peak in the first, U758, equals -0.49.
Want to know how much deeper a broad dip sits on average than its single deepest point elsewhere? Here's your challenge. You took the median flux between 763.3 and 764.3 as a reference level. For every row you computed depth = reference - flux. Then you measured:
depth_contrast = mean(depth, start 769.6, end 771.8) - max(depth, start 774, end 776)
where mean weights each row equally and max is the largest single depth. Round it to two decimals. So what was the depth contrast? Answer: -0.10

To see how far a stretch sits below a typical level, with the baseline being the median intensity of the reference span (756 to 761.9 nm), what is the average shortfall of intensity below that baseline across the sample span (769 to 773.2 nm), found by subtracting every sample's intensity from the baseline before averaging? 0.17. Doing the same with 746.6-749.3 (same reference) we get -0.48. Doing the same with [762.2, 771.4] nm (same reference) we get 0.08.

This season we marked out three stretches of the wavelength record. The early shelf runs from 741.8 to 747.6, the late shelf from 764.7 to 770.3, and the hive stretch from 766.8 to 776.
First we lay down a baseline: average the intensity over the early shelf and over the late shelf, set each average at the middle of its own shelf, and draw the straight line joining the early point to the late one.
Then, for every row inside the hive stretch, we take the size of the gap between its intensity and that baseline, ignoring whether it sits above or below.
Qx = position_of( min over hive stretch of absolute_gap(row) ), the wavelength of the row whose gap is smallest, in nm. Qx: 772.998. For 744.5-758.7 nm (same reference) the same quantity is 758.539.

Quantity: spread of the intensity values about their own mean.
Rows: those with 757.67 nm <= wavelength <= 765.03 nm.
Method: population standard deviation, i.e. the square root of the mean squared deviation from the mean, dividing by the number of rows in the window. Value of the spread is 0.53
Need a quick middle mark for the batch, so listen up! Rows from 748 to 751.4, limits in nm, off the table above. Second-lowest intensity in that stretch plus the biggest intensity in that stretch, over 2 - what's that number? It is 13.3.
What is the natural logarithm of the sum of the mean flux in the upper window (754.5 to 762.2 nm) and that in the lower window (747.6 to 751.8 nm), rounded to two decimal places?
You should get 3.25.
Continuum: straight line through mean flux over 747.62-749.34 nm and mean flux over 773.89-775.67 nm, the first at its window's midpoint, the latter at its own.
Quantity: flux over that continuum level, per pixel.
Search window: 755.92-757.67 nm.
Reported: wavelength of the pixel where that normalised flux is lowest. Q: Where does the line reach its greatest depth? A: 756.446 nm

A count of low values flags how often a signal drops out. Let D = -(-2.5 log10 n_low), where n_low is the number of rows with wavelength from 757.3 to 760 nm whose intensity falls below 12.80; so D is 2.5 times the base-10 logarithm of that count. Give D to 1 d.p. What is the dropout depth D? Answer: 1.5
